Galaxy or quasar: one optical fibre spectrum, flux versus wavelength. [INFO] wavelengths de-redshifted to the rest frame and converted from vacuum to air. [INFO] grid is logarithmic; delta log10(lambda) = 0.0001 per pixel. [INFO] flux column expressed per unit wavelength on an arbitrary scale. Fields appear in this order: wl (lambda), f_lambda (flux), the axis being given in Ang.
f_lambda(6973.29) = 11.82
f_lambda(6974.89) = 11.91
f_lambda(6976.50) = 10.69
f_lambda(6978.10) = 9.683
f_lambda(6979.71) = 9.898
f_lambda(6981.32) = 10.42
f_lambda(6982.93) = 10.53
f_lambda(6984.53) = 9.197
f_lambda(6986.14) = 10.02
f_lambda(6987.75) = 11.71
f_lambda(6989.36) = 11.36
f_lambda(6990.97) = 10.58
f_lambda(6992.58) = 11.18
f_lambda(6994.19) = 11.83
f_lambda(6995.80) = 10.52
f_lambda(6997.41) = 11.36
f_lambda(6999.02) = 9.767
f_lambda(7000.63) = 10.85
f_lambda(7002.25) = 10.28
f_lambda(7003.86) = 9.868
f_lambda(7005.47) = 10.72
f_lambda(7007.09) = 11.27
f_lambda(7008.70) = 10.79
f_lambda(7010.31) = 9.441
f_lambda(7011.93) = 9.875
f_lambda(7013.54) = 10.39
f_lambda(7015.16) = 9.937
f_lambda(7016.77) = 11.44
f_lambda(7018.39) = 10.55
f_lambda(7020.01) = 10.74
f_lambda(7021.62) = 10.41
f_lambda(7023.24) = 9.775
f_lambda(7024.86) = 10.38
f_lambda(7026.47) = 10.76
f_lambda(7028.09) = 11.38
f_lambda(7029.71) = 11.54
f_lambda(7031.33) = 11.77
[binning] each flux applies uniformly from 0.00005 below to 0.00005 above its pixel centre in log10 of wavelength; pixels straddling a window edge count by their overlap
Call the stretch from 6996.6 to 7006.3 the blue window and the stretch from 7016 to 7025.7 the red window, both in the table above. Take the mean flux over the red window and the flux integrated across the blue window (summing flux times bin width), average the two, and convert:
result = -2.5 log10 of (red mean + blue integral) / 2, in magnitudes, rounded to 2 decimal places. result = -4.37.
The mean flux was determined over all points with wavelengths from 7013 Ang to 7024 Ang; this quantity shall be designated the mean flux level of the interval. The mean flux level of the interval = 10.5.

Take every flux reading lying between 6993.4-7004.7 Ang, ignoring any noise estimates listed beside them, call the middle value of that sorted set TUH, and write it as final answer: 10.5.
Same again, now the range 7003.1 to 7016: 10.2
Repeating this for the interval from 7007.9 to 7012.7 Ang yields 9.9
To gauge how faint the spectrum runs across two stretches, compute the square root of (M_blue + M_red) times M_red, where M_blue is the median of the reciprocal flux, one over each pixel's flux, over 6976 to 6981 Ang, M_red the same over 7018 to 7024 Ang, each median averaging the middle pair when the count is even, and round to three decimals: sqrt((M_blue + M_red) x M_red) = 0.137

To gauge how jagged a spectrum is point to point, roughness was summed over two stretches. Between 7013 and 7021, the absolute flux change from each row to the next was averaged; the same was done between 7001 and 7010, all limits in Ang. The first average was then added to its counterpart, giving 1.3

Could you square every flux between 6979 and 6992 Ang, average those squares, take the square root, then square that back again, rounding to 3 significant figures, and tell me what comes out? 110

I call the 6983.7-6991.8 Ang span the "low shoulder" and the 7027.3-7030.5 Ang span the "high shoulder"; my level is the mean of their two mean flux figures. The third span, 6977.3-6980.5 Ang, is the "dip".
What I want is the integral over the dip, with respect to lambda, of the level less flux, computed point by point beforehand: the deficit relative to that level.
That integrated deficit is 4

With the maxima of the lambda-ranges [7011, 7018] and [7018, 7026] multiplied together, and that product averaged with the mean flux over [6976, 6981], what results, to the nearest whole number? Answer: 66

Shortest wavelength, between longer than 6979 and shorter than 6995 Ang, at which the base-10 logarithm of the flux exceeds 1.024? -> 6987.75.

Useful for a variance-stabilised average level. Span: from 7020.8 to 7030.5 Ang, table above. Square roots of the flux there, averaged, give 3.27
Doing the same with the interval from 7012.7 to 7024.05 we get 3.23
